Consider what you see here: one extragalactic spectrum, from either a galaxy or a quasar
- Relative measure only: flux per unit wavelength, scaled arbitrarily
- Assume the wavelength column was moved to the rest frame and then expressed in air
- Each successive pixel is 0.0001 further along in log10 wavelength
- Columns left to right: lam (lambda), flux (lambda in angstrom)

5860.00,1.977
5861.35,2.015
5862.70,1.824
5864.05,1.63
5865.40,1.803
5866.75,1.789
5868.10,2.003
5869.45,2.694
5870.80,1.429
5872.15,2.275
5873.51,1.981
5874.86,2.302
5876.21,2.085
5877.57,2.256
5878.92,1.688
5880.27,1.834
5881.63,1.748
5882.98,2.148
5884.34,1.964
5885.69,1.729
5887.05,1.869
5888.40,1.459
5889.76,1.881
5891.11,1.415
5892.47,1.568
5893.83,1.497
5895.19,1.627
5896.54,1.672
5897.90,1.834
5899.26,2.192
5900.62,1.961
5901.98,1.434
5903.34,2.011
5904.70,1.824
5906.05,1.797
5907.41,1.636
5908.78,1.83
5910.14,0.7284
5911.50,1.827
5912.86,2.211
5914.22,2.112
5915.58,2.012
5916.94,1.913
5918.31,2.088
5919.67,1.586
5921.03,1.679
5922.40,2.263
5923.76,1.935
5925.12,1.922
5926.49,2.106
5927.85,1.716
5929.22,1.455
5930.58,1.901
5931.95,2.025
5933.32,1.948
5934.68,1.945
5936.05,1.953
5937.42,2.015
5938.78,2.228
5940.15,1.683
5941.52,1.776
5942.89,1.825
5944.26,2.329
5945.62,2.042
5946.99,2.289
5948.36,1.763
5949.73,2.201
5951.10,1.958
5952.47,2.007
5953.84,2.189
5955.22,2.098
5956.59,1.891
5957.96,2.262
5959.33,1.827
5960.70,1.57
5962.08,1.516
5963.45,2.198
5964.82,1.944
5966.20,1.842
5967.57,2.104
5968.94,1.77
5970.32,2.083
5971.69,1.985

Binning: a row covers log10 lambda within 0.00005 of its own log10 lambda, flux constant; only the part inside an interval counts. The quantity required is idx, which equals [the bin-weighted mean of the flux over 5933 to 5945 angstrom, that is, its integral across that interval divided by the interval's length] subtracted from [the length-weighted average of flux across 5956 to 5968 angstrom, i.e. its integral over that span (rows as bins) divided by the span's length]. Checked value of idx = -0.07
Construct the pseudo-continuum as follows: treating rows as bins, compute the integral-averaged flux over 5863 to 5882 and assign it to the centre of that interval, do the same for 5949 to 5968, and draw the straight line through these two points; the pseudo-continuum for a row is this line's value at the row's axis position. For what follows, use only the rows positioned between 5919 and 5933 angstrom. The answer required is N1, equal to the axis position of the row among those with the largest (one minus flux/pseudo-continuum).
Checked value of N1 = 5929.22 angstrom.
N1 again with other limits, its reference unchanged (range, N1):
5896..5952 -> 5910.14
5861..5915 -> 5910.14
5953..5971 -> 5962.08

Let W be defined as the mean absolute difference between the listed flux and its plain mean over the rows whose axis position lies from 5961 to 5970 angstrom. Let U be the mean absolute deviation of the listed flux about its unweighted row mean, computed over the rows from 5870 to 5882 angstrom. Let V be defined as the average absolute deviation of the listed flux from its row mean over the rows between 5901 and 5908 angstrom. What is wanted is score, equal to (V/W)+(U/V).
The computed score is 2.40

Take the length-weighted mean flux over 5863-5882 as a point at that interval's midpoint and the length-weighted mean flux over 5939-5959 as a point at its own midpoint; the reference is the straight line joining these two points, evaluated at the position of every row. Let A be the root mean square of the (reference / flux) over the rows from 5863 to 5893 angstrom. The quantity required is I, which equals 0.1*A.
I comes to 0.1085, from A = 1.09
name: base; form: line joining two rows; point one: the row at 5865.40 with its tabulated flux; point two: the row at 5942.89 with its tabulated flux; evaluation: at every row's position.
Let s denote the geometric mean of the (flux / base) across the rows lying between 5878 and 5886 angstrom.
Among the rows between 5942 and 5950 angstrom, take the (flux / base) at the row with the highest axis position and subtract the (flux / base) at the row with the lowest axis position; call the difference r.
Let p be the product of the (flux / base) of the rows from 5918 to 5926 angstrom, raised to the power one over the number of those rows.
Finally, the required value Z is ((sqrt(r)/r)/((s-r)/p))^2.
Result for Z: 8.0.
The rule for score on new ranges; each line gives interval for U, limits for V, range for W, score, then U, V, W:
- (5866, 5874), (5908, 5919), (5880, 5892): 2.71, 0.30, 0.28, 0.17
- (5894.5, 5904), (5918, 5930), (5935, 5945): 2.12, 0.21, 0.22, 0.19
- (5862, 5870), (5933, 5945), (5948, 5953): 2.97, 0.26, 0.15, 0.12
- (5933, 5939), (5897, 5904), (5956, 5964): 1.26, 0.08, 0.20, 0.24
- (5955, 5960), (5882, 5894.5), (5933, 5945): 2.18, 0.16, 0.21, 0.15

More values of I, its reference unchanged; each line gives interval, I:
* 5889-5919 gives 0.1238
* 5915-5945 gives 0.1065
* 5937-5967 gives 0.1048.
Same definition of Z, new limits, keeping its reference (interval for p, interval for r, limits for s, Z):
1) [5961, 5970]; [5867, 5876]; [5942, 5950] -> 6.9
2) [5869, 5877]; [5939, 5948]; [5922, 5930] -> 8.2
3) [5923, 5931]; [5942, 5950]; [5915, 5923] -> 6.9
